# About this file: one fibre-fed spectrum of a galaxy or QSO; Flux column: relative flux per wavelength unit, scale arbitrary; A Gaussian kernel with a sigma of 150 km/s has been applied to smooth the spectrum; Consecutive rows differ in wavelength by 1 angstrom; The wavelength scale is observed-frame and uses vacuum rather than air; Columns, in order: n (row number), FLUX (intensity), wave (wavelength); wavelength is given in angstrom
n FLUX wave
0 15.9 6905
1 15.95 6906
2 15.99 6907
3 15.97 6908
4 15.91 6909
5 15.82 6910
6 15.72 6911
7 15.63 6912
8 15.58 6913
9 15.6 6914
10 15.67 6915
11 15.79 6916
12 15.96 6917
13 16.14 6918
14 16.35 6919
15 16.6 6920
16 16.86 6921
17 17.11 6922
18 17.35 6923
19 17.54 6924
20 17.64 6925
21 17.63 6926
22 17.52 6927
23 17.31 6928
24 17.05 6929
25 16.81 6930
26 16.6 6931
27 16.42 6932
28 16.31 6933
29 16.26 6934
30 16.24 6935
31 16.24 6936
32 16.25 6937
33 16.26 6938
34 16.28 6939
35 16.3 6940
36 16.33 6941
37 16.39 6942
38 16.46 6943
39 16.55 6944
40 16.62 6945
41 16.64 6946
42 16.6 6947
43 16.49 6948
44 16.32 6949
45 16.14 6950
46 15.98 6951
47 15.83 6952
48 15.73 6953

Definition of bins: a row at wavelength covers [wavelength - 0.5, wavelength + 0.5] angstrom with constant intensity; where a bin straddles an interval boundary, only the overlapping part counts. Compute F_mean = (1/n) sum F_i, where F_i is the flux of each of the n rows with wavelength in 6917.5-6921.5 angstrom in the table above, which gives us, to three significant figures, 16.5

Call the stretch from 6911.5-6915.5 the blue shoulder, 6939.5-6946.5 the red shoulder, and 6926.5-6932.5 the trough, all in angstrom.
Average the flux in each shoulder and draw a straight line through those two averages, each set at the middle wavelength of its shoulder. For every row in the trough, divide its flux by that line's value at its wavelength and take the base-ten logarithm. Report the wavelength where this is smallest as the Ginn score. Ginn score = 6932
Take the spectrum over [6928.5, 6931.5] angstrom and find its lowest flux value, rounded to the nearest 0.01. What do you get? 16.60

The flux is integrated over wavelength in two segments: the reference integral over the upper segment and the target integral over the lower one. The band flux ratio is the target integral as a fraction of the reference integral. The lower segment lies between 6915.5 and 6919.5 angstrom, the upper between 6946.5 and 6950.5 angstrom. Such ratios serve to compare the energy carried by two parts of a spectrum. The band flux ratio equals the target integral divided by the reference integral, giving 0.98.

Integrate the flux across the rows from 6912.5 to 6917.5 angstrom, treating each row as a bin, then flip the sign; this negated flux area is -78.6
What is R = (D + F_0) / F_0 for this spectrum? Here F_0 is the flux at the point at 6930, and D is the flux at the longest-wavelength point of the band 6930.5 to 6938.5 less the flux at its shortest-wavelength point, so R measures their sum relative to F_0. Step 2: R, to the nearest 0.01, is 0.98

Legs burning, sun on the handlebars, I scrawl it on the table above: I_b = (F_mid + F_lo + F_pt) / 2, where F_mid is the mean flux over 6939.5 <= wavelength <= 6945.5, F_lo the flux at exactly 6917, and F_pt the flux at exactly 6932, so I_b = 24.4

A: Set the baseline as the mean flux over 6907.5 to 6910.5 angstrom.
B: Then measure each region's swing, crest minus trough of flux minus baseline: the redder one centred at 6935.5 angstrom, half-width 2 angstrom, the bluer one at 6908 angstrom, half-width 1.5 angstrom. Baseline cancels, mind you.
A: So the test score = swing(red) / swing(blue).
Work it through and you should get 0.25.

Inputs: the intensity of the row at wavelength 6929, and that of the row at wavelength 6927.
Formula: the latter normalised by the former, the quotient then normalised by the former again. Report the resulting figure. 0.0603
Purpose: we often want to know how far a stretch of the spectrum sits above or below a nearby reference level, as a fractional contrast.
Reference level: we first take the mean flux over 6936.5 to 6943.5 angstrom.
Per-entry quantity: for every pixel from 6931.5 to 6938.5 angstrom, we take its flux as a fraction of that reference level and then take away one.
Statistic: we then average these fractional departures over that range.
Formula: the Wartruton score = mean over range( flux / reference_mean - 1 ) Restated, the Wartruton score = 0.00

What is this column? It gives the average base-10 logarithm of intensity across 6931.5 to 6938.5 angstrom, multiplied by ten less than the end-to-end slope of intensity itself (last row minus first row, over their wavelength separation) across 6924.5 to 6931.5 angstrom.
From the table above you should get -12.3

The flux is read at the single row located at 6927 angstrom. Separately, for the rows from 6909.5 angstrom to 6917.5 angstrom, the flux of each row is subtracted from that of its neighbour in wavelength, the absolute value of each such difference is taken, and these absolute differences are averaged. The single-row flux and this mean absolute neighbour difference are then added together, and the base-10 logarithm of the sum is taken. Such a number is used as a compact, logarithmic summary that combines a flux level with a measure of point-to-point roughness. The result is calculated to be 1.246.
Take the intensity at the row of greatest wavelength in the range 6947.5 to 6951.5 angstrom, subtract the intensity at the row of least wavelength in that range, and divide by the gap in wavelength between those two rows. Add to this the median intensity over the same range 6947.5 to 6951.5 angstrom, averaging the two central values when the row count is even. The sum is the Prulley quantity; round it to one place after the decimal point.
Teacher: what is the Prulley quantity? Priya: 16.1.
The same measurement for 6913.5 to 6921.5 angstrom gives 16.2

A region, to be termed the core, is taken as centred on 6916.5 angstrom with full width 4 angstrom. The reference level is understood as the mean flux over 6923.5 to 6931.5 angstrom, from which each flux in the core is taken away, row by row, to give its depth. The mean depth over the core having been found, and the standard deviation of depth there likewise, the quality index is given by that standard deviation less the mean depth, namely -1.2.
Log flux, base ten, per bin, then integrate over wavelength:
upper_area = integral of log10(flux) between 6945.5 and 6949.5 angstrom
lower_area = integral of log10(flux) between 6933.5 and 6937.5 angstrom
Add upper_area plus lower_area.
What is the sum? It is 9.71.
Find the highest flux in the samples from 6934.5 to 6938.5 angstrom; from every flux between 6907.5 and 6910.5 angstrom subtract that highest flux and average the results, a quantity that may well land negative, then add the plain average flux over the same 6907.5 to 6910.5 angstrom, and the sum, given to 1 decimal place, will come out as 15.5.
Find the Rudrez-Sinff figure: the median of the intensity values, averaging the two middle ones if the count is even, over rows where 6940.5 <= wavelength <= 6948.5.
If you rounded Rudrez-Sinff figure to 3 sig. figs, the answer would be 16.5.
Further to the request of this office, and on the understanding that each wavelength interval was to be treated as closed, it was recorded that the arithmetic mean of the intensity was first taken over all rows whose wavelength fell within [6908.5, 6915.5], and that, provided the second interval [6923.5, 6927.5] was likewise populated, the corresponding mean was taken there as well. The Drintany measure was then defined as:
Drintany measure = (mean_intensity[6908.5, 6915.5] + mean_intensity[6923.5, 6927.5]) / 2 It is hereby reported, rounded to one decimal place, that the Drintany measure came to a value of 16.6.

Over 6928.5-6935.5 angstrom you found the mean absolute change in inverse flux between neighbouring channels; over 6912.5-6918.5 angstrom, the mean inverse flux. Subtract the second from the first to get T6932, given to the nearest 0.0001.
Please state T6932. -0.0629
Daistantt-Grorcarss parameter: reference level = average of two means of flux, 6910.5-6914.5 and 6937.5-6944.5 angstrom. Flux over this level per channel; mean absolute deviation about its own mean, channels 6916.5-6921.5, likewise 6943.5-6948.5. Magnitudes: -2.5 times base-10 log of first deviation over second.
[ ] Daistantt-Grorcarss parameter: -1.9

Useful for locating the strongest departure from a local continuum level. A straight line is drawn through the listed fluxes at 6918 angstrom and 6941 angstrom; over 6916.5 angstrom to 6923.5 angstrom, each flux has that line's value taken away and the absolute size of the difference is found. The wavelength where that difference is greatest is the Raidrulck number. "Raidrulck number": 6923 angstrom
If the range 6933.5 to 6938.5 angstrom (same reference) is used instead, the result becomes 6936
